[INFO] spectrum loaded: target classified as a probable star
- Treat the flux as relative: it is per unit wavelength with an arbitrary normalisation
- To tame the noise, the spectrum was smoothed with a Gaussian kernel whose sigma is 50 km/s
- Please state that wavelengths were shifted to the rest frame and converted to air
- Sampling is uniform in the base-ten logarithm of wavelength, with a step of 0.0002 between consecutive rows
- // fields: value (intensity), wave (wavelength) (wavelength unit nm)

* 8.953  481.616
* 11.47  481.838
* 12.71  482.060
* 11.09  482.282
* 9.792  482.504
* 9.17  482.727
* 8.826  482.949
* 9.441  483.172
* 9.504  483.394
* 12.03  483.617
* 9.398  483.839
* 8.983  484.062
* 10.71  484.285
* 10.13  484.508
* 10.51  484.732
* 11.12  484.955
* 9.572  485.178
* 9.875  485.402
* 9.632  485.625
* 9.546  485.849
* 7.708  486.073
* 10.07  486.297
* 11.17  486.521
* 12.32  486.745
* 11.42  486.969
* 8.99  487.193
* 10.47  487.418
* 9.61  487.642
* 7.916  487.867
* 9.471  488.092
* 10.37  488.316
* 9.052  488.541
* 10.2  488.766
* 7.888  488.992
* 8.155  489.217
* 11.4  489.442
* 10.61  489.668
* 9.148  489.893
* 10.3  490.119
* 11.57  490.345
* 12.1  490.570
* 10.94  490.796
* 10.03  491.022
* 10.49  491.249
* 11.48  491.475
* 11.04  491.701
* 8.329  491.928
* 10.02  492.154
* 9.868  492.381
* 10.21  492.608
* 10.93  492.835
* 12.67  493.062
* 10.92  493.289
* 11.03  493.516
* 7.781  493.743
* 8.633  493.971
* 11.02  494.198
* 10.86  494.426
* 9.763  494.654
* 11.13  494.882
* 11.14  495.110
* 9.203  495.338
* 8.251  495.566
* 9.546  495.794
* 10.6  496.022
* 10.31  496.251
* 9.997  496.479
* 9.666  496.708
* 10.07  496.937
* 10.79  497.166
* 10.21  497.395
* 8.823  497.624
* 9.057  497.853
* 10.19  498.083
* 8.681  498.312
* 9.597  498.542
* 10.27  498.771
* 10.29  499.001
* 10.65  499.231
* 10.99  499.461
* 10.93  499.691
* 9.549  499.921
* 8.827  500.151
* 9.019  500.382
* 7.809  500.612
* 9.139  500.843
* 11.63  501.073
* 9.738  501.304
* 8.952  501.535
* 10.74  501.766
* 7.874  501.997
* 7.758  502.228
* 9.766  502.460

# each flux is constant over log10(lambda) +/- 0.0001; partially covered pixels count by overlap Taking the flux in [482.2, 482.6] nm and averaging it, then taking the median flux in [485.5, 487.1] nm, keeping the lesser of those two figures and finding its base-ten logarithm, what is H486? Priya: 1.003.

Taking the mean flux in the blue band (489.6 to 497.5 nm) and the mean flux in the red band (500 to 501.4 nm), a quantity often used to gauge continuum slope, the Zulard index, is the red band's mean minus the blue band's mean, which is -0.9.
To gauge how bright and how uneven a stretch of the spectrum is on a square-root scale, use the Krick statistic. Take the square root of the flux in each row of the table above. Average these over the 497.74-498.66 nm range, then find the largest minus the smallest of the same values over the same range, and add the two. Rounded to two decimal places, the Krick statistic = 3.31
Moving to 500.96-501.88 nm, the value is 3.62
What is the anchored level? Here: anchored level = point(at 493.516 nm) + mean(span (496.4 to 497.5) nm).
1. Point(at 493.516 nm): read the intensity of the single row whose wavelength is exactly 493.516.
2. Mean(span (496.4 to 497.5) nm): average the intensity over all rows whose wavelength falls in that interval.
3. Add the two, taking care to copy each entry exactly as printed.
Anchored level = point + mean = 21.2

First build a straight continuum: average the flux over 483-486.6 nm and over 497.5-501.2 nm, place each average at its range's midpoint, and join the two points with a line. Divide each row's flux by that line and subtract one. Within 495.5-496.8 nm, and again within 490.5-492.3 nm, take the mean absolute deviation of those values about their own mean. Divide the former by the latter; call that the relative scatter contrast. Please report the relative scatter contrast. 0.7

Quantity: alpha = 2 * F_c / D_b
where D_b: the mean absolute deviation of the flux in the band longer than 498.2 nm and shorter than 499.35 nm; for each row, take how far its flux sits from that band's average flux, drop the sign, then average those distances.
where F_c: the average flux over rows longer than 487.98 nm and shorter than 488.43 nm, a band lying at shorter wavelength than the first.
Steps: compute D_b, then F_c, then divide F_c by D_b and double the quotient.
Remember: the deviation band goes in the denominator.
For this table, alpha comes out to 33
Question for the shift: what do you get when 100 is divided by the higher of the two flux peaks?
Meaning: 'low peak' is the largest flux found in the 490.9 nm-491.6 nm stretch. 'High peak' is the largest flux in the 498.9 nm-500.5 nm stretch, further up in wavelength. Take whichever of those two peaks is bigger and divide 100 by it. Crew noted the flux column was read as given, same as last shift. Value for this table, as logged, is 8.7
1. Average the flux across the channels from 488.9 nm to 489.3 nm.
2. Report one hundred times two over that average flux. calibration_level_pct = 24.9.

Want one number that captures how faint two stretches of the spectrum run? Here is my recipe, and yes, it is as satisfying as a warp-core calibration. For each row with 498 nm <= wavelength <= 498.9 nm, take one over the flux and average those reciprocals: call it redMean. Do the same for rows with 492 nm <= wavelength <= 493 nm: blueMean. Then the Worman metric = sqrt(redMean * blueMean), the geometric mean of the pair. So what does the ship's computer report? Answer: 0.101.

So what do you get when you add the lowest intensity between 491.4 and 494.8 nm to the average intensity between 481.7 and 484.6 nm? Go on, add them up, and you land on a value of 18.0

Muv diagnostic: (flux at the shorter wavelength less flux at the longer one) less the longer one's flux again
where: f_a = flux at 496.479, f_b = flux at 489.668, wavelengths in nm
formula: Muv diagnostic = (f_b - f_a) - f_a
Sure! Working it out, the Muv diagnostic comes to -9.4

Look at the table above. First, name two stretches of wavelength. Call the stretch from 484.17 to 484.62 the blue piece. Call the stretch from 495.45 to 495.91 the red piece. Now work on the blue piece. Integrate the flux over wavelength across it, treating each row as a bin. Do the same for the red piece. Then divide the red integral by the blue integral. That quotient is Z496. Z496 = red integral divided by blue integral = 0.9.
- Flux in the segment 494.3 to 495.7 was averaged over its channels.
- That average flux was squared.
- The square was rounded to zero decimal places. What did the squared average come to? 101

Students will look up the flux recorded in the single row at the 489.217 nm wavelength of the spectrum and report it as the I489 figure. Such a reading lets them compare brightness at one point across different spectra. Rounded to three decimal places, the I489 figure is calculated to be 8.155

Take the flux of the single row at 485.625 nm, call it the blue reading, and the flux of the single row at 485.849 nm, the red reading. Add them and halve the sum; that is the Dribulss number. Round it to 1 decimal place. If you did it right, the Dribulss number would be 9.6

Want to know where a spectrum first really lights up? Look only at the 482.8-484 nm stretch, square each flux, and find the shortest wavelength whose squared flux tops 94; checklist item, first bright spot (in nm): 483.617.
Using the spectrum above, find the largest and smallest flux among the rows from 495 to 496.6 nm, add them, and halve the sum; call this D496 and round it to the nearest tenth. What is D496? 9.7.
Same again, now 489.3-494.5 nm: 10.2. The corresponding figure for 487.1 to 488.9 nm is 9.2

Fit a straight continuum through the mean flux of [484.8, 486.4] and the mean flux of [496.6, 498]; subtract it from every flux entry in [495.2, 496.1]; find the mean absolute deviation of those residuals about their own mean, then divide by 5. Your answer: 0.134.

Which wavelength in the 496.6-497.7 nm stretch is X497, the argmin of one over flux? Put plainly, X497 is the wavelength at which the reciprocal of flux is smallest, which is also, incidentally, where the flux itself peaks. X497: 497.166 nm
